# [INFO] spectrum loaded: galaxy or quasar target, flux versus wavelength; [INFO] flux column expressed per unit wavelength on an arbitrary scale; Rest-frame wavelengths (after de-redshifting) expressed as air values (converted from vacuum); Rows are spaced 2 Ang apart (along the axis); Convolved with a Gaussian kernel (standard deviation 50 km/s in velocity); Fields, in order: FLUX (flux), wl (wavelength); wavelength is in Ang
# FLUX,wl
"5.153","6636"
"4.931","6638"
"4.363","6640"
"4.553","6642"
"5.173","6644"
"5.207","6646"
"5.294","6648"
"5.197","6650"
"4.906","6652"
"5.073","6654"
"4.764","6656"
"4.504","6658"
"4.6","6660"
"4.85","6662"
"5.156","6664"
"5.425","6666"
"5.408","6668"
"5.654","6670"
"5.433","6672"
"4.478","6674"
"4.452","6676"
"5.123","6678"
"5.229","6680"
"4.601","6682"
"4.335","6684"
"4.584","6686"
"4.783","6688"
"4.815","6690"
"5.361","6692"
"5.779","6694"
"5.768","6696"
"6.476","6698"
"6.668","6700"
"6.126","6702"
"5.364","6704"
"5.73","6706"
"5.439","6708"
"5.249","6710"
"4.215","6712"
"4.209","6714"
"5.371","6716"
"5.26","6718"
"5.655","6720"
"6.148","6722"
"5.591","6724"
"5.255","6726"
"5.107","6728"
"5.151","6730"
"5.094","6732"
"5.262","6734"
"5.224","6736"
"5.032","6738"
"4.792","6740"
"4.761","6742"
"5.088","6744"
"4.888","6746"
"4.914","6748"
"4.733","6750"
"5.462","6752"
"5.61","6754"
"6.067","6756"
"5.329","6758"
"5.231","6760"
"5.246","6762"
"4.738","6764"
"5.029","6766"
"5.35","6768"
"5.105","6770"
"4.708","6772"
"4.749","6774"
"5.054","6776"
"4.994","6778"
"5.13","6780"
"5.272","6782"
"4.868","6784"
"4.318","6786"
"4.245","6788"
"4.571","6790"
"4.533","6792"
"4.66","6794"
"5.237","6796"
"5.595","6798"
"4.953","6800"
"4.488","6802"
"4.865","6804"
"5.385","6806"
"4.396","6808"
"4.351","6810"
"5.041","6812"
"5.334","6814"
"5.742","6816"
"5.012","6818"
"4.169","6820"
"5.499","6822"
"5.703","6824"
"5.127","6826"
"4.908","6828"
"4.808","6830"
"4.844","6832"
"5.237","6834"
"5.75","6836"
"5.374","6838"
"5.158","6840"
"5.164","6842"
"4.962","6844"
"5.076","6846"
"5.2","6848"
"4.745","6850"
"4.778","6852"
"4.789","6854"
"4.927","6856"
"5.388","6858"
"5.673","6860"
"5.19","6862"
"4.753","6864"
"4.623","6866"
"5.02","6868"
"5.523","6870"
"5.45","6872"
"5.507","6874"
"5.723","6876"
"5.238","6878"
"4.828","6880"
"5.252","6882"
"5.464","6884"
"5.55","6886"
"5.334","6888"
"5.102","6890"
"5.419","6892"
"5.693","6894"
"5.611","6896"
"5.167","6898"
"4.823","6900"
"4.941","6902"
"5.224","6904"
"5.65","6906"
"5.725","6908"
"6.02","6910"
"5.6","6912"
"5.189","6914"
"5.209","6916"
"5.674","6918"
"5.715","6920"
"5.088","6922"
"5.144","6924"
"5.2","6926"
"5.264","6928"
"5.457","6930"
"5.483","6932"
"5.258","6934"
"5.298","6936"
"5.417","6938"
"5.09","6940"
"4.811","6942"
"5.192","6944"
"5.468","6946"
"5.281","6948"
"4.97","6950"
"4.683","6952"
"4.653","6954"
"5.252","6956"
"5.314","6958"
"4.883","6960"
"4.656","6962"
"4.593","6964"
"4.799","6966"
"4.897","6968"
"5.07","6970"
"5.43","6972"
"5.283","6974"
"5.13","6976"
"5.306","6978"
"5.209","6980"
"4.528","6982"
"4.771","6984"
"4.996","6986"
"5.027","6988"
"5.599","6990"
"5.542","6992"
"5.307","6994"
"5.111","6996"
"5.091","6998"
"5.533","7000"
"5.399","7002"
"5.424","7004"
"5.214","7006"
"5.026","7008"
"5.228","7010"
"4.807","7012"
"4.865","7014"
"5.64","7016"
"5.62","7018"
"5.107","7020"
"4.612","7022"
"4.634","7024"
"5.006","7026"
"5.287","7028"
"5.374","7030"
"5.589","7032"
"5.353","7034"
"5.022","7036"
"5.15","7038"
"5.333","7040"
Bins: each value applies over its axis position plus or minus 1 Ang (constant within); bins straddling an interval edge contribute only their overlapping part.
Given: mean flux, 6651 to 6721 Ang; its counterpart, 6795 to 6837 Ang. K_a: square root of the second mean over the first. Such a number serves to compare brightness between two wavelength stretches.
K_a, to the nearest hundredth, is 0.99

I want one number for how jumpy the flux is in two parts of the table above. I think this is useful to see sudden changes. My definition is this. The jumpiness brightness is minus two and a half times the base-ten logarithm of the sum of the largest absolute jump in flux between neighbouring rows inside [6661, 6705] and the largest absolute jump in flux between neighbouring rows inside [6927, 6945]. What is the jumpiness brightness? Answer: -0.3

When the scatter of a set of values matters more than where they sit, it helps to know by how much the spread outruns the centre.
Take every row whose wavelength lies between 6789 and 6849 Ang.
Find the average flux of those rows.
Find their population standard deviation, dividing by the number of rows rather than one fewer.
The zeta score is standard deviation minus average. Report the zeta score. -4.62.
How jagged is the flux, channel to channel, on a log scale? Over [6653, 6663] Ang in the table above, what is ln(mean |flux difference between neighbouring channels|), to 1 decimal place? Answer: -1.5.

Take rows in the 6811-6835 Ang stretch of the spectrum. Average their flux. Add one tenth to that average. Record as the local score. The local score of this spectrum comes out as 5.2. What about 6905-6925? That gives 5.6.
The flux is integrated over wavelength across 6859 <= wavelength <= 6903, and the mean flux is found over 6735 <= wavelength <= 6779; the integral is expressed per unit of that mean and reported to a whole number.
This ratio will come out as 45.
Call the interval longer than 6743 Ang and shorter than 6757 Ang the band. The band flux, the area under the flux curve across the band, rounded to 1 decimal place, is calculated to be 73.5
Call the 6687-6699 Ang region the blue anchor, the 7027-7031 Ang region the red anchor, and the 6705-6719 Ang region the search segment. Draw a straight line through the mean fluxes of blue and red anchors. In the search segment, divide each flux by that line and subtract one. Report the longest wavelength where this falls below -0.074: 6714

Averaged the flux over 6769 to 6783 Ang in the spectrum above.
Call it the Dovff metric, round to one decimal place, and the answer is 5.0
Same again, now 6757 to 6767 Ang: 5.1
